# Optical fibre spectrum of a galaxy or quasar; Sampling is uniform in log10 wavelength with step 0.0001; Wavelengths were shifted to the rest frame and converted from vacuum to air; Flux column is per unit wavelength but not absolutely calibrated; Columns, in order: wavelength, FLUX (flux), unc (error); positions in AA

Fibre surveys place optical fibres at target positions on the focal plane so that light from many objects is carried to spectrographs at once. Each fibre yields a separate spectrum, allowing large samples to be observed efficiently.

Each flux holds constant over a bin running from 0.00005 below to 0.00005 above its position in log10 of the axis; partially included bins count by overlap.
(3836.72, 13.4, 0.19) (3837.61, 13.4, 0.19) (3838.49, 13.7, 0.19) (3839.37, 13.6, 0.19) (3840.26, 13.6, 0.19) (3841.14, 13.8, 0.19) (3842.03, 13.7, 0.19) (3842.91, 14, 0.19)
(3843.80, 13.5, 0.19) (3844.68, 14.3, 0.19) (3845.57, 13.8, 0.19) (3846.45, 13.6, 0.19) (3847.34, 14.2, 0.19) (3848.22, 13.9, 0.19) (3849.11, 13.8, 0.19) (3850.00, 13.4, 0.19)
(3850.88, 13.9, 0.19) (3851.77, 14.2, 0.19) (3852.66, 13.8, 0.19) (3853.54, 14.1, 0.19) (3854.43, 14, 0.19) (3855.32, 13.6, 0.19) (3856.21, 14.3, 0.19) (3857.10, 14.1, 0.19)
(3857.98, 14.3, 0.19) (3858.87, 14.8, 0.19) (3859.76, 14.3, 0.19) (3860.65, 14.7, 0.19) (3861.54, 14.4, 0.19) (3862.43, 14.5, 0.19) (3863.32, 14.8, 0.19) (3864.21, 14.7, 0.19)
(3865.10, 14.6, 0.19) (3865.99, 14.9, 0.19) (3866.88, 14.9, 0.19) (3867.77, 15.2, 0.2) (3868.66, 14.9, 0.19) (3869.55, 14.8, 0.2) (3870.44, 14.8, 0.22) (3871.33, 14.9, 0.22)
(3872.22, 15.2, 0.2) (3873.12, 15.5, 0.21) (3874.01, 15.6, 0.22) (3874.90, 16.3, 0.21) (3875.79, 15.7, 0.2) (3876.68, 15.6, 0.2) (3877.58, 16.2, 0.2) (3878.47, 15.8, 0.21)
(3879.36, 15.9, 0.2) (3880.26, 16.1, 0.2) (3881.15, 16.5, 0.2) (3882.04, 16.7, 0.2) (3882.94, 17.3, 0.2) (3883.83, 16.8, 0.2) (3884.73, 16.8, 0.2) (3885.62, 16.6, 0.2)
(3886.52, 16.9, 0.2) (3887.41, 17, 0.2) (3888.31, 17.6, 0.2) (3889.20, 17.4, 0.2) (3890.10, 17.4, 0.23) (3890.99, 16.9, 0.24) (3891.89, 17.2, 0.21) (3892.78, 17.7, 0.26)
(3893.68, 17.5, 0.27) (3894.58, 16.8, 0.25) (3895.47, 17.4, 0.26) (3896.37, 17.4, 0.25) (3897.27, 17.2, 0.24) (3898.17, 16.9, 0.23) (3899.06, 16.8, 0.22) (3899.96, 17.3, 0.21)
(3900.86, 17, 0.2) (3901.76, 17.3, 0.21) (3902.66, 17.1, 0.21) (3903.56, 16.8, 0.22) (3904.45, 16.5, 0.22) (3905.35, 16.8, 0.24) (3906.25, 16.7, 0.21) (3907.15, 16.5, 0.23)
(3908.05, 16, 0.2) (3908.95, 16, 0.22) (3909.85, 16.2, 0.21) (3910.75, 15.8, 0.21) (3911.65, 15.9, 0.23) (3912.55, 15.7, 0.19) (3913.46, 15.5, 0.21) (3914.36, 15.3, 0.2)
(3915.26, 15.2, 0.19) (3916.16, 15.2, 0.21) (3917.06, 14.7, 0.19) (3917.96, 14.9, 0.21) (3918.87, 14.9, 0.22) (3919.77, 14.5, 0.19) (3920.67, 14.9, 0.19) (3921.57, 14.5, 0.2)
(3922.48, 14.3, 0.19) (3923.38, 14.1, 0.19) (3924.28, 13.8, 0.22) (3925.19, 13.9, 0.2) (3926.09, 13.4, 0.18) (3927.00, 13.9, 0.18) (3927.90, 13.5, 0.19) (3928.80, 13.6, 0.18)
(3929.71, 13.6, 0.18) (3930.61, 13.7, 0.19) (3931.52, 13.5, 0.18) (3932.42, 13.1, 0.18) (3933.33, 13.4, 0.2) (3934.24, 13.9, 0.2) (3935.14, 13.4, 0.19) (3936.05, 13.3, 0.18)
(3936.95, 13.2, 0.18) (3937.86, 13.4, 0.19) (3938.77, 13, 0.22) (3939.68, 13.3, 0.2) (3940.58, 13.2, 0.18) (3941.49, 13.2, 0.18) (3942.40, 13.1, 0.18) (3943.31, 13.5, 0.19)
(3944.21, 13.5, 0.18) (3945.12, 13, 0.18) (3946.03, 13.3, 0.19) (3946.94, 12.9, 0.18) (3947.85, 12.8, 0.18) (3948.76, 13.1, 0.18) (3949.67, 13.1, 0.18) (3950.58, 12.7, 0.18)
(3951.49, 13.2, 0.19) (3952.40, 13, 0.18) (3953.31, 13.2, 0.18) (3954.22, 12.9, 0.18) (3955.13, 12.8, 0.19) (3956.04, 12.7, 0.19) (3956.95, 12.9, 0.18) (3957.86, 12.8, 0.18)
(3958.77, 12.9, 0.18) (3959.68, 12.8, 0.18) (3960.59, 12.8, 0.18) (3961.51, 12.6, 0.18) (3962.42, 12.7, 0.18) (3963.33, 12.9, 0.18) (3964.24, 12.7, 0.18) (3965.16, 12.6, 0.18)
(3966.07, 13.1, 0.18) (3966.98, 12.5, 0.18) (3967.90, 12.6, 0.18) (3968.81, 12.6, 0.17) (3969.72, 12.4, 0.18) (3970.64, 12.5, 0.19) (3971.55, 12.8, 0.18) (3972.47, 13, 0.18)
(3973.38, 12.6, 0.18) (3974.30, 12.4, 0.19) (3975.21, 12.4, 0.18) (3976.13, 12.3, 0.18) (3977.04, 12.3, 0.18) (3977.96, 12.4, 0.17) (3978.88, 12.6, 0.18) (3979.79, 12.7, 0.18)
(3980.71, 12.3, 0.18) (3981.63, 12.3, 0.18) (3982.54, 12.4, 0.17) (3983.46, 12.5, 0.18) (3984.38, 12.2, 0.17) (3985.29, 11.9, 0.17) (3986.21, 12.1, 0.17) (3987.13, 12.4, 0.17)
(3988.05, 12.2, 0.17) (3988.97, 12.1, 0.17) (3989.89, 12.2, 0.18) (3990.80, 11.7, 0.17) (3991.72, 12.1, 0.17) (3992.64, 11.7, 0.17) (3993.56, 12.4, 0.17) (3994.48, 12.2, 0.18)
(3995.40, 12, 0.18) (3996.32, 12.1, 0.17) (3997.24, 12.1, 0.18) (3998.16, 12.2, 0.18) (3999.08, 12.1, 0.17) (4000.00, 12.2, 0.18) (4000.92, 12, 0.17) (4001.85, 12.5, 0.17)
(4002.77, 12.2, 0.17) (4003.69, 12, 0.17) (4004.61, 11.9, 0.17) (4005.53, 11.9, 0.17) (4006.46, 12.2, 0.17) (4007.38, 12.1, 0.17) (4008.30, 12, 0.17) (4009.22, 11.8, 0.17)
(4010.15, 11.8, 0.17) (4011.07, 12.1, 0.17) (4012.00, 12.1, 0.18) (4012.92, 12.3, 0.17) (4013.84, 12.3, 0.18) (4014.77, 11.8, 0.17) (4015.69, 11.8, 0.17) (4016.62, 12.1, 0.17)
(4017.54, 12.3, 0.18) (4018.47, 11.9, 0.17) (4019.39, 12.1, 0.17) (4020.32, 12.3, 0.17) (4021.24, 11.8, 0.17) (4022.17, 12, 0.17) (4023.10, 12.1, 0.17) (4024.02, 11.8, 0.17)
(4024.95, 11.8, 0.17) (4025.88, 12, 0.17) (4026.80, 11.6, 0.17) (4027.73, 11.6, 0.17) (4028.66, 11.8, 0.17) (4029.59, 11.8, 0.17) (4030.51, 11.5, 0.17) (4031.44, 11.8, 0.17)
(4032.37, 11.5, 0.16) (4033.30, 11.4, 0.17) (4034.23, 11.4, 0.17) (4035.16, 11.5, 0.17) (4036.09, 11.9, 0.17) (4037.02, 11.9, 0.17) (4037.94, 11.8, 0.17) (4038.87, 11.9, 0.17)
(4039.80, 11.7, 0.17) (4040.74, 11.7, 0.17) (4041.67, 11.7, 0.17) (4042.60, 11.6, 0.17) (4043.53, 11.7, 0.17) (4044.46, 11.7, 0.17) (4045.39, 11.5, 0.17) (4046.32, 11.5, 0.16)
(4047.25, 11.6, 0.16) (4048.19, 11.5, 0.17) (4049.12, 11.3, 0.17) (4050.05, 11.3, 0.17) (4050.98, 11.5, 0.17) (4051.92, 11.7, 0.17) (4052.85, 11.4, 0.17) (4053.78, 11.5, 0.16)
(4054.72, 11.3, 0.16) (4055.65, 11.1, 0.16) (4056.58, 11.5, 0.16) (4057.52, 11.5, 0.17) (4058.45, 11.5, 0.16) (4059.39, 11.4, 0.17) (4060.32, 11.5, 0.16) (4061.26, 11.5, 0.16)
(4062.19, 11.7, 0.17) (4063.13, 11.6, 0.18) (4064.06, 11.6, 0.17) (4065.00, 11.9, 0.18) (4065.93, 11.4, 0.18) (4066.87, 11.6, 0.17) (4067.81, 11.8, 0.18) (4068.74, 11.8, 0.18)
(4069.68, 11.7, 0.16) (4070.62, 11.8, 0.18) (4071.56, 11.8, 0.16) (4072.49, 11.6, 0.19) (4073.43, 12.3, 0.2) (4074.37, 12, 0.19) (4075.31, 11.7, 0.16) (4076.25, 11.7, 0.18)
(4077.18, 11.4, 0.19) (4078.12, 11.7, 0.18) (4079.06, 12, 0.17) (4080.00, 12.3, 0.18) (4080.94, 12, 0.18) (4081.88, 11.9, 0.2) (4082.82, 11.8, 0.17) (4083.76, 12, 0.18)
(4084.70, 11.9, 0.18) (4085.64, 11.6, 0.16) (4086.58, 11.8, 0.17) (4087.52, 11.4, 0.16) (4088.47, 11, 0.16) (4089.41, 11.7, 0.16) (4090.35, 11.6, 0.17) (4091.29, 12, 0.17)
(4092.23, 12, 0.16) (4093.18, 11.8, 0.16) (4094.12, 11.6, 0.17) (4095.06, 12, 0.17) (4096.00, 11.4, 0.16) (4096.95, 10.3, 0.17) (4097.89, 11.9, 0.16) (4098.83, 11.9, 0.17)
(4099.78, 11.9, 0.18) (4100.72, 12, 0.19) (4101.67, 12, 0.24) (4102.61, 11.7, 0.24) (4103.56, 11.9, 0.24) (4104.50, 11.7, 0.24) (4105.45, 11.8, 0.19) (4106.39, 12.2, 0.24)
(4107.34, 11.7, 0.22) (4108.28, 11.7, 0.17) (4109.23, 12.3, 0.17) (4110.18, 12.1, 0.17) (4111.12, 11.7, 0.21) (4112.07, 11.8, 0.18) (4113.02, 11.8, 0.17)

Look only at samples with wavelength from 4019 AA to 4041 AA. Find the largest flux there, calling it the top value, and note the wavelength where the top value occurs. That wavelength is 4020.32 AA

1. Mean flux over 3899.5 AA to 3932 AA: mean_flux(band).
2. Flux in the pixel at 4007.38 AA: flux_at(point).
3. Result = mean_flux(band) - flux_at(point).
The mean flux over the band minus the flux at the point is 3.1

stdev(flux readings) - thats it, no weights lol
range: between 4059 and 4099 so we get 0.33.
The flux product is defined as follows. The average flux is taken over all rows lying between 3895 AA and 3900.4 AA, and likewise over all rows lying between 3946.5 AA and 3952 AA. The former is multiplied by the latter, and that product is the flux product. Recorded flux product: 223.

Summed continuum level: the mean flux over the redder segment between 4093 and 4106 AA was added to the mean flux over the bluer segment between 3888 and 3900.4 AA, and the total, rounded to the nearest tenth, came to 29.0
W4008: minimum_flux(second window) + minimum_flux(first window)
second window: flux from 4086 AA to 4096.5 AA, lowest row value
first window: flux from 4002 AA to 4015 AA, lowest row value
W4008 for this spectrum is 22.8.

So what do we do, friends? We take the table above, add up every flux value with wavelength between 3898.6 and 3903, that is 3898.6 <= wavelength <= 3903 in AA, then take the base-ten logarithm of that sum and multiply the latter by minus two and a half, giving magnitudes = -4.8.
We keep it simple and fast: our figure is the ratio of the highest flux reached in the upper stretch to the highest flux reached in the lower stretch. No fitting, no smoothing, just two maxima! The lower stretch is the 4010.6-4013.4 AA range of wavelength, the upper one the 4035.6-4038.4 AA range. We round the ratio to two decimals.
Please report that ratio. 0.97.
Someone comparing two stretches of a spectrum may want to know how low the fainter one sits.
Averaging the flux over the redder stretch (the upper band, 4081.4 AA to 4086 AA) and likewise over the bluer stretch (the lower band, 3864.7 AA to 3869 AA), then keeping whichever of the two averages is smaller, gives 11.8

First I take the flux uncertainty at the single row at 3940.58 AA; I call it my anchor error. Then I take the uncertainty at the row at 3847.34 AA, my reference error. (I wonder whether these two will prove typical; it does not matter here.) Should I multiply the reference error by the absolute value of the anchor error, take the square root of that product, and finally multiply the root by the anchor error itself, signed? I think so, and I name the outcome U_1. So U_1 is 0.0333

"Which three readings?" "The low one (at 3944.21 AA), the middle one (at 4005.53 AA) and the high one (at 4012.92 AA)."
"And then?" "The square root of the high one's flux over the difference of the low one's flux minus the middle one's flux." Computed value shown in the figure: 2.77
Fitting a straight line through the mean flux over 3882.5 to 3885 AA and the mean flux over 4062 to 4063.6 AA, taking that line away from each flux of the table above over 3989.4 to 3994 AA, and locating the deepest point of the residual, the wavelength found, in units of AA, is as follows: 3990.80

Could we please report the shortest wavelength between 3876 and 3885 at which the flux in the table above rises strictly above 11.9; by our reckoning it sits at 3876.68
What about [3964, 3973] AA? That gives 3964.24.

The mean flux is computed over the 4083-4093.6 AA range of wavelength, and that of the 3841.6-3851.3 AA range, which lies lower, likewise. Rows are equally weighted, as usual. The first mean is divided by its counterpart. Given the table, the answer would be 0.85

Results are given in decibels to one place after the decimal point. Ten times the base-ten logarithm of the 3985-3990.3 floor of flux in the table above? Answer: 10.8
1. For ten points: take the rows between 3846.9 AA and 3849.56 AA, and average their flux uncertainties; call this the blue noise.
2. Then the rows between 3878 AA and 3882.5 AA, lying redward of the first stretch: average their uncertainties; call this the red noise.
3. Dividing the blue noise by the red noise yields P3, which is 0.94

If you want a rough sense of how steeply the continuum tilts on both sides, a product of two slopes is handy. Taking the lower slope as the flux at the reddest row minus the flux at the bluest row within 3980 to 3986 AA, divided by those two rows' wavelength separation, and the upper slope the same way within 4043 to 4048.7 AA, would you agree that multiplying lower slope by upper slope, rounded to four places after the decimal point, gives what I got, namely 0.0037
